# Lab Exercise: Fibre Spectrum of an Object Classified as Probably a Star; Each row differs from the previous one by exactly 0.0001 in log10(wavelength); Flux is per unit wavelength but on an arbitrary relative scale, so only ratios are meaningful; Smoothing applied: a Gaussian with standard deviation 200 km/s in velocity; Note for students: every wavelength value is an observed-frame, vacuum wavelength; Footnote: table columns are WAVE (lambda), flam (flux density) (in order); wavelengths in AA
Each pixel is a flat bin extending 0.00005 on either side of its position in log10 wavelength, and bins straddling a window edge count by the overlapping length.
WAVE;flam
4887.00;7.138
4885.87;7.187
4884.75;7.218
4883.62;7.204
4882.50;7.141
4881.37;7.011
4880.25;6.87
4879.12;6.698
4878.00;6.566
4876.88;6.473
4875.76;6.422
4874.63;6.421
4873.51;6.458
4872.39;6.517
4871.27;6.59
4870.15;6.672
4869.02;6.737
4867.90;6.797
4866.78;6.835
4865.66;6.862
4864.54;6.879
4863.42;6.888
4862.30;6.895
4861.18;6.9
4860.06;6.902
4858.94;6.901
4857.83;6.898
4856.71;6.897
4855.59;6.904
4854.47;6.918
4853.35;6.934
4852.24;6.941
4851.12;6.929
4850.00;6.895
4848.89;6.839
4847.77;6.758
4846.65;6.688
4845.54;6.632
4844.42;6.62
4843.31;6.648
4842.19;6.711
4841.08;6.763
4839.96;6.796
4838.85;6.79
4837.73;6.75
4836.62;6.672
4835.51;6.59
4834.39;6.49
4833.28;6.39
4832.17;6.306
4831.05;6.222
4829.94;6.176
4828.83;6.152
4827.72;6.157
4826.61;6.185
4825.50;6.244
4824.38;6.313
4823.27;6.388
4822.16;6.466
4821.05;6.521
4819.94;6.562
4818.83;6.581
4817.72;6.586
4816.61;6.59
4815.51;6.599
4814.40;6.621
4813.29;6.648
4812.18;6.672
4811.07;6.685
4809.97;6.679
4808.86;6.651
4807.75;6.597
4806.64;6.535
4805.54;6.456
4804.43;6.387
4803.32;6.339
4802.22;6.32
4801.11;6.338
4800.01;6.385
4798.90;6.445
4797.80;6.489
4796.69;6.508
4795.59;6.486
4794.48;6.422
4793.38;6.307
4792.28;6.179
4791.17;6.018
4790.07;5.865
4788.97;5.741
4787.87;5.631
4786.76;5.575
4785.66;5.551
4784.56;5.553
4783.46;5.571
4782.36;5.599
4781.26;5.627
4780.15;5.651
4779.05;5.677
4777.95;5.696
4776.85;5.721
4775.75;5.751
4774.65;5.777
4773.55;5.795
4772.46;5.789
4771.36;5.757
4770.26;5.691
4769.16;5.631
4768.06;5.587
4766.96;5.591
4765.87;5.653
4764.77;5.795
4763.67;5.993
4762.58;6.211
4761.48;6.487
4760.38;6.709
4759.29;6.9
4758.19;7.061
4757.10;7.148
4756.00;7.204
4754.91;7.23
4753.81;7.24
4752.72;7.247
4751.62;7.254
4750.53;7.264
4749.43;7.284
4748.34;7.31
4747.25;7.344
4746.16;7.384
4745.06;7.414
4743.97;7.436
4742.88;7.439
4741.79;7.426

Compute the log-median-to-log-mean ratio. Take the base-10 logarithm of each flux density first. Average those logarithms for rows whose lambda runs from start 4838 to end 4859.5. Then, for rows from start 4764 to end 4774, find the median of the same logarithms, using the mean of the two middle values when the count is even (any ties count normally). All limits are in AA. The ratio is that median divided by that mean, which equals 0.91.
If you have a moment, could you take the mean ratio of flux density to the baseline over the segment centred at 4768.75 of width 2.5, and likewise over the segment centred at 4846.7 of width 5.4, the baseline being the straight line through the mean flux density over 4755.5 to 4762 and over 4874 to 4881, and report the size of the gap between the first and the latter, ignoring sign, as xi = 0.19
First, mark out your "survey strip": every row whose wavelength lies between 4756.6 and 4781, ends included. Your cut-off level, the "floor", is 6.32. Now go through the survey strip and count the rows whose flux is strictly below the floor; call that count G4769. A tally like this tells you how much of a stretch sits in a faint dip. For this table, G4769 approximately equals 17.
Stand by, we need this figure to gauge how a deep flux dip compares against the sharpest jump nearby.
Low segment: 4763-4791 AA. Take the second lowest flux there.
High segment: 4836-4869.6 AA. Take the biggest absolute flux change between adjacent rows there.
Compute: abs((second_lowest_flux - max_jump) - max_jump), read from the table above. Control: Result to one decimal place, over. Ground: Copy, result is 5.4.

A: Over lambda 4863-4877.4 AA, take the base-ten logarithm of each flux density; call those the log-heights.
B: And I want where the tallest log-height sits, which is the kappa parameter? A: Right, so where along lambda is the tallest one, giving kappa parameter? 4863.42 AA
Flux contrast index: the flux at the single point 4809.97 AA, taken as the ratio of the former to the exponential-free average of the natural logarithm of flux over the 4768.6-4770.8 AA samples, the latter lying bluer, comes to 3.9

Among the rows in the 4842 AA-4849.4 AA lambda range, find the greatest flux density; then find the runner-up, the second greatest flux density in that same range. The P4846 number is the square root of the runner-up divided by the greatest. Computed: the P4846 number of 0.994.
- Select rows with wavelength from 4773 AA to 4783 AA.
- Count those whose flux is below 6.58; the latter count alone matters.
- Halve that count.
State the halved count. 4.5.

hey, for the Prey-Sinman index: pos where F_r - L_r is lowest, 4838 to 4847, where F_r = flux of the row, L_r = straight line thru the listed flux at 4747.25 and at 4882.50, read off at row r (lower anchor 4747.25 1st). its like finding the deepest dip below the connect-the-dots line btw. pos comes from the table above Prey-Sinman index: 4844.42 AA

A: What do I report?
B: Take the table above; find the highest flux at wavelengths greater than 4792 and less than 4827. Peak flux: 6.685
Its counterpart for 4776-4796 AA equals 6.486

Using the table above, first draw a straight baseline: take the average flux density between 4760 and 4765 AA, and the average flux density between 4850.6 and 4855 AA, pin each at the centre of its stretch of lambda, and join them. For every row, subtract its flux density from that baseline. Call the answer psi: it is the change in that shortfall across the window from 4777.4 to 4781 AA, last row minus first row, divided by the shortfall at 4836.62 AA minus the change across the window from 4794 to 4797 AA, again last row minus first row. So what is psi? 0.30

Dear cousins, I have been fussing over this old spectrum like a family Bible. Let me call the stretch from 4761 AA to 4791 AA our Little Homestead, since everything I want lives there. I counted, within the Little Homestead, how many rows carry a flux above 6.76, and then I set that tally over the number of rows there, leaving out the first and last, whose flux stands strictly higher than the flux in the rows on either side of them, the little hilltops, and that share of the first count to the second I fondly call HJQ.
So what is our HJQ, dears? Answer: 0.0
